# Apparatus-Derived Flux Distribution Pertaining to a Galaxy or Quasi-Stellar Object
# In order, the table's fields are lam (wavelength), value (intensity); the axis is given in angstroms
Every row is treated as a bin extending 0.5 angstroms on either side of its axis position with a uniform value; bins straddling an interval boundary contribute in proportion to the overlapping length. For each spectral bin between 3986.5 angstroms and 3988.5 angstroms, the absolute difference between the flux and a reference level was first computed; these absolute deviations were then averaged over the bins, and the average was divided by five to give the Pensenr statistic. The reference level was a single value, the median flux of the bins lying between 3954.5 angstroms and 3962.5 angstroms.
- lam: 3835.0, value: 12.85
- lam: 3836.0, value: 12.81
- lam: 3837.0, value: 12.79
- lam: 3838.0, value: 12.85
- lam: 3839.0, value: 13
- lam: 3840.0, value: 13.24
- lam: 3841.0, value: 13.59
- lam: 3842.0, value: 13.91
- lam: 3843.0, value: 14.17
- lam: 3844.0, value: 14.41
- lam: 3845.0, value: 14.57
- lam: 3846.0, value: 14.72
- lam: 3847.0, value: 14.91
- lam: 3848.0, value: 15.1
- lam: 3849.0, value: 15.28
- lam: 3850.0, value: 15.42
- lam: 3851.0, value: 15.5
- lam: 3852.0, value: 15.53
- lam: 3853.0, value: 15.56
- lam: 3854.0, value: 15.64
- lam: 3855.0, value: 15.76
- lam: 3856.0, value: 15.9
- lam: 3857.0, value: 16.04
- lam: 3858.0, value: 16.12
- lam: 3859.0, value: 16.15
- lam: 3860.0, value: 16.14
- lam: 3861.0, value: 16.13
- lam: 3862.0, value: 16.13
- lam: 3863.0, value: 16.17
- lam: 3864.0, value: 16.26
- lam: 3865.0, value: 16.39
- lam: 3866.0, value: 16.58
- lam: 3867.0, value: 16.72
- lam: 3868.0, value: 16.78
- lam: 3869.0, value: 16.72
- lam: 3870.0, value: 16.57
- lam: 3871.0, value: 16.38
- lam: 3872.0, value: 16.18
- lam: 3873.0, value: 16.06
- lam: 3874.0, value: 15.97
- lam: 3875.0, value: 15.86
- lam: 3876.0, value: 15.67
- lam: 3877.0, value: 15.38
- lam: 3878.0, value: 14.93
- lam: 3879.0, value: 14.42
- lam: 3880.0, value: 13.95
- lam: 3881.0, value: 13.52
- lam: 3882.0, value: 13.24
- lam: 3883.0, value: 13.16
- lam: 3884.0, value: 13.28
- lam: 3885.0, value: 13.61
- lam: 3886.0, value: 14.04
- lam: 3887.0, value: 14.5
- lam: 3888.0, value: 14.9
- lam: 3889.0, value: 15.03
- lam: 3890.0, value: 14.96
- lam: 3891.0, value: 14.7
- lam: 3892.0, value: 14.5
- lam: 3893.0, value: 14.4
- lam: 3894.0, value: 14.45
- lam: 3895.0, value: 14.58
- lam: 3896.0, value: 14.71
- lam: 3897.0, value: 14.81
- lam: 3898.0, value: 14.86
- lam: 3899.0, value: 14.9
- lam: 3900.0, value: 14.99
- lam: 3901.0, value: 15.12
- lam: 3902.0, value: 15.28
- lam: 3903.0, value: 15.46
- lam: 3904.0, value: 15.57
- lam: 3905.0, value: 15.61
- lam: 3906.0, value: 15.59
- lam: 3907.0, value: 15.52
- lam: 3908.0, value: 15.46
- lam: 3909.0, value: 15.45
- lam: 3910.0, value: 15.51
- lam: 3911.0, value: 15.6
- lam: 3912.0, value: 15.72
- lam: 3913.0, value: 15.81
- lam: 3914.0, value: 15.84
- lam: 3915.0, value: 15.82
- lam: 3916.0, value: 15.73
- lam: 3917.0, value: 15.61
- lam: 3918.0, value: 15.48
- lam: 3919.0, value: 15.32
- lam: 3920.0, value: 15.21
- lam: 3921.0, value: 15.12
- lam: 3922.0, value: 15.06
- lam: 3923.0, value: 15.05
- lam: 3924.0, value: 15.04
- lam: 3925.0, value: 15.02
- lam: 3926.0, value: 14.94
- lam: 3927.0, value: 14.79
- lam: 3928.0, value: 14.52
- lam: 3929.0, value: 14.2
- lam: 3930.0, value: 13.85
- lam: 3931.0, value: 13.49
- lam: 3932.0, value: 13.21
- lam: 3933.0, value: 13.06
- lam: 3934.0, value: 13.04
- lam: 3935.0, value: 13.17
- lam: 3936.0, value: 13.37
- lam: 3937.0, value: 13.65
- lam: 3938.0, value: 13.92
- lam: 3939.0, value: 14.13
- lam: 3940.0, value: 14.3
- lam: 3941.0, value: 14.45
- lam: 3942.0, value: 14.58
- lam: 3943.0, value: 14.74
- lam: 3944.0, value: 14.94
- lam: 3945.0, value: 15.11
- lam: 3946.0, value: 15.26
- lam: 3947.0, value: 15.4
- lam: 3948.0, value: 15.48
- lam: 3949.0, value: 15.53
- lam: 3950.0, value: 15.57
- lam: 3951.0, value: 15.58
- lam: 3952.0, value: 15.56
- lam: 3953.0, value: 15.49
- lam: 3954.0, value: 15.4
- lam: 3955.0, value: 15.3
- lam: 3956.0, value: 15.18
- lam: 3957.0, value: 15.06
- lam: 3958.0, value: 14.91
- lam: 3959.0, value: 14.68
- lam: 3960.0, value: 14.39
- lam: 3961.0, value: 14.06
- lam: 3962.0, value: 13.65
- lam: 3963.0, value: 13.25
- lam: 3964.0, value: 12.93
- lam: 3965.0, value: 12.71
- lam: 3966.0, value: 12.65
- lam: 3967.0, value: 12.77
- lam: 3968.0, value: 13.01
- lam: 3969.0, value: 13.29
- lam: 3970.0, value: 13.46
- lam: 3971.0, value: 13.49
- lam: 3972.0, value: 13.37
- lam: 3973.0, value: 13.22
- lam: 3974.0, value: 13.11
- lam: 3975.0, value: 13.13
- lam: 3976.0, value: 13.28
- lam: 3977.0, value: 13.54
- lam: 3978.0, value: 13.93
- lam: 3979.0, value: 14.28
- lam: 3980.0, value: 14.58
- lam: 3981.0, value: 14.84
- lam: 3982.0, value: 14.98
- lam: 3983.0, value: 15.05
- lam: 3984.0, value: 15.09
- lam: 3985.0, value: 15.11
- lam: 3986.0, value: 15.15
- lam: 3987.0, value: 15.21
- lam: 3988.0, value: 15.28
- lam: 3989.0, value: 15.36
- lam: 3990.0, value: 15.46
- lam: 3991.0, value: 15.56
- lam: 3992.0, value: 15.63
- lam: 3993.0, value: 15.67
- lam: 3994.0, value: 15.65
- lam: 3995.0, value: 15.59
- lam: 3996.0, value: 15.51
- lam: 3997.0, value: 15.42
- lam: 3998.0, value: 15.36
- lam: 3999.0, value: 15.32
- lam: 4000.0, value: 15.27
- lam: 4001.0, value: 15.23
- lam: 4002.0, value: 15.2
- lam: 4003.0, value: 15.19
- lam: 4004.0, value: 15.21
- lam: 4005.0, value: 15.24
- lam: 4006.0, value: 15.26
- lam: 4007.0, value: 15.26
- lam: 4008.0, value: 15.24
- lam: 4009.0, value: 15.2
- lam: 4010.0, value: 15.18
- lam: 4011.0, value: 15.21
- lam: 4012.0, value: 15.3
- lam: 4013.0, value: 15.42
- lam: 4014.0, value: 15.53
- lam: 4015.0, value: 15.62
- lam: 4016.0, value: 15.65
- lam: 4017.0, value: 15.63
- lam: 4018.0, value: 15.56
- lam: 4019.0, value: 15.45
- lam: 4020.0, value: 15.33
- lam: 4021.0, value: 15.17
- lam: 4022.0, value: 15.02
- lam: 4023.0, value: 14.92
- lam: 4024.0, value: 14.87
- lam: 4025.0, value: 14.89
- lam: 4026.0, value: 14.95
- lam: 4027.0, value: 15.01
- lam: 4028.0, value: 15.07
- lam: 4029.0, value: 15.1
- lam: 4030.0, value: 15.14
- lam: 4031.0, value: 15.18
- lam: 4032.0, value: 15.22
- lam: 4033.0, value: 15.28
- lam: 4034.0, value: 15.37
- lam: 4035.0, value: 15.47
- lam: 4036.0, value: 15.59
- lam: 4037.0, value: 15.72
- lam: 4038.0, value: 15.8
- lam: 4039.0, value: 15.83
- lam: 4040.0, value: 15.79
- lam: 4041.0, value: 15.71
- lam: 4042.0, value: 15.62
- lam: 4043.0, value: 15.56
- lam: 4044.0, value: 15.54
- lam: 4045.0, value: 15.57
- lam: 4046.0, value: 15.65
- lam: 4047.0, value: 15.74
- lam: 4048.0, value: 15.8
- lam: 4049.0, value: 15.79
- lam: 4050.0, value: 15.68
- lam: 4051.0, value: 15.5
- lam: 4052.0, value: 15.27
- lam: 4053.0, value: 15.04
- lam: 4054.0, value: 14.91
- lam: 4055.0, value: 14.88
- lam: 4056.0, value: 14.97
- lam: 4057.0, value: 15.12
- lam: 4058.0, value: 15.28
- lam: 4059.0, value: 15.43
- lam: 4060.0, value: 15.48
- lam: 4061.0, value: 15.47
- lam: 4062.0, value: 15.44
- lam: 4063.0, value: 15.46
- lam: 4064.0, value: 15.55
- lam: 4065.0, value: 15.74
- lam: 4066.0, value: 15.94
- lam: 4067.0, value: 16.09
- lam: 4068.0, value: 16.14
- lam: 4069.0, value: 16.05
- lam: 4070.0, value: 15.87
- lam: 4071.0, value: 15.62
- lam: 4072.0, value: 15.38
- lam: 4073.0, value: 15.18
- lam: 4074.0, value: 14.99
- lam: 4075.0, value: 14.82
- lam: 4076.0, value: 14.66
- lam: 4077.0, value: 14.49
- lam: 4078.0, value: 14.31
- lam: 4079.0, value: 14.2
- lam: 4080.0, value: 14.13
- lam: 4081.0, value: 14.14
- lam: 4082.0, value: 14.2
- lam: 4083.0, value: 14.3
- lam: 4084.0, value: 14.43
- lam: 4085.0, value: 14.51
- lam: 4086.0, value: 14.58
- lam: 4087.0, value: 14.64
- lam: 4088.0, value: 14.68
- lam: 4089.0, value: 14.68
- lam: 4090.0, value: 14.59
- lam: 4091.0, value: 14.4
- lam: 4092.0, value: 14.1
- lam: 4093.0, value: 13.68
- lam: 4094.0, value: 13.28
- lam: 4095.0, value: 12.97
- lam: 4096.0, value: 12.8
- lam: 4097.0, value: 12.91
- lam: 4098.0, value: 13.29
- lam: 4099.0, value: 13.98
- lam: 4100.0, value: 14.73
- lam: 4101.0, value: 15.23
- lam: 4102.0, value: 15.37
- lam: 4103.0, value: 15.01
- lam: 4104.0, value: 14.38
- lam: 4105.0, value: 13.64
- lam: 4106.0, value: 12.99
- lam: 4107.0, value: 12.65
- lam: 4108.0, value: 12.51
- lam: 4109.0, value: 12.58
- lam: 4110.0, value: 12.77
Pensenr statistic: 0.09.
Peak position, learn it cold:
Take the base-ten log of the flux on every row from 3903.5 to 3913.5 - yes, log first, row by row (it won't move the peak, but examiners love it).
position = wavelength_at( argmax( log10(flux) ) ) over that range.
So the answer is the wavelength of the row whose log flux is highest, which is 3913.0 angstroms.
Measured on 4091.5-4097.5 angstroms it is 4092.0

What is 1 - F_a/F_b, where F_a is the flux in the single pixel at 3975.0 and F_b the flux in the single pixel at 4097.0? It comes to -0.017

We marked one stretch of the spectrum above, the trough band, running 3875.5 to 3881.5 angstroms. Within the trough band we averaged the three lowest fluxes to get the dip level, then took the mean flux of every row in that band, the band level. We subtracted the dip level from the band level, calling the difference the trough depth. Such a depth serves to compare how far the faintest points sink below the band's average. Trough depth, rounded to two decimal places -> 0.68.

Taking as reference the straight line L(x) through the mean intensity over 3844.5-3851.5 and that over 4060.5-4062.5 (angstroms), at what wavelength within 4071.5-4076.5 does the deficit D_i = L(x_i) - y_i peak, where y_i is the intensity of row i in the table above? 4076.0 angstroms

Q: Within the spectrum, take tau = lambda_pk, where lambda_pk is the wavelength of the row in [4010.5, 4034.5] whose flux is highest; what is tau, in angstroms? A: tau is 4016.0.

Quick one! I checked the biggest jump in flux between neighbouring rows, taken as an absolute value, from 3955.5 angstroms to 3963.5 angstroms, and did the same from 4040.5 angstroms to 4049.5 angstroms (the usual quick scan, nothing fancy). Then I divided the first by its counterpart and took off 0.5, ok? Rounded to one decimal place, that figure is 4.1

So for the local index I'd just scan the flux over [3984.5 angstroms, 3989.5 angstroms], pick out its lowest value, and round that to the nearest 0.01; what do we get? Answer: 15.11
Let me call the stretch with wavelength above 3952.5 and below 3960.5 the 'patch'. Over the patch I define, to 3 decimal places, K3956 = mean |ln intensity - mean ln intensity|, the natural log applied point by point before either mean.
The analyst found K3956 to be 0.020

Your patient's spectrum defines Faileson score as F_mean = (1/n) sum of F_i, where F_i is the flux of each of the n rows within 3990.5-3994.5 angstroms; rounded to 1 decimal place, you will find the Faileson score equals 15.6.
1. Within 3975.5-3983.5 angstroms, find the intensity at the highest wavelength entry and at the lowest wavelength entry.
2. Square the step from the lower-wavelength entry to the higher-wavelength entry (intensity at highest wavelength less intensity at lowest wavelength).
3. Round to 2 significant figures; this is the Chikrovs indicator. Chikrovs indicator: 3.1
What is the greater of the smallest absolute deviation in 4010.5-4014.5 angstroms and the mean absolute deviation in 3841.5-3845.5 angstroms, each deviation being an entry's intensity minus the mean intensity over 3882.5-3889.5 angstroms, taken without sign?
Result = 1.14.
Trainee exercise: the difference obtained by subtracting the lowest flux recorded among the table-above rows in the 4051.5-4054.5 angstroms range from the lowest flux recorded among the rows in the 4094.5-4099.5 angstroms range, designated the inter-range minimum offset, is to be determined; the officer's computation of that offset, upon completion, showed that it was -2.1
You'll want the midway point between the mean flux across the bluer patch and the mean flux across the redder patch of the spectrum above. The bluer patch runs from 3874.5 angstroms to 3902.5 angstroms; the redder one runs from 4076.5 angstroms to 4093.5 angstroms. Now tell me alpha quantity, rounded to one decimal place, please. 14.5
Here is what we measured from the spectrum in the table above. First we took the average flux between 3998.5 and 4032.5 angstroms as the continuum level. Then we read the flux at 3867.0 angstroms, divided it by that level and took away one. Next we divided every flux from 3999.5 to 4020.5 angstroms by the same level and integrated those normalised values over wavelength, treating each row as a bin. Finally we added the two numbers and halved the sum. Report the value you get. 10.6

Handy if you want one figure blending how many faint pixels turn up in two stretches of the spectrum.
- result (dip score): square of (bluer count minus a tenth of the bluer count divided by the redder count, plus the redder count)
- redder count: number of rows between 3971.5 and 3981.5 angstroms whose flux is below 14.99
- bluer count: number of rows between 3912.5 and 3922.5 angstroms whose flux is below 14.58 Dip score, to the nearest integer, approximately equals 100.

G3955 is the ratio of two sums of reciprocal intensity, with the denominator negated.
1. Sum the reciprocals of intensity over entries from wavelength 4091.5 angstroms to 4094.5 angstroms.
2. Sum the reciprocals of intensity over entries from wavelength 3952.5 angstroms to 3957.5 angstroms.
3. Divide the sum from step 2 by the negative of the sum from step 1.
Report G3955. -1.5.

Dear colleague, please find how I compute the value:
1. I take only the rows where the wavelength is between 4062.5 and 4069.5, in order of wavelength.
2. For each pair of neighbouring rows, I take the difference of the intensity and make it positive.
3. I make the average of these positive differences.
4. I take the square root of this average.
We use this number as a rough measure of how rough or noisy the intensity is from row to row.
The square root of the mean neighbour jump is 0.36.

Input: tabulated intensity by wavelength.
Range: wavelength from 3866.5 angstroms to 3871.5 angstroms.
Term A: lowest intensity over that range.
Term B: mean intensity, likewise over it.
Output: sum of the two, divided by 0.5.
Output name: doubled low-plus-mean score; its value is 66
